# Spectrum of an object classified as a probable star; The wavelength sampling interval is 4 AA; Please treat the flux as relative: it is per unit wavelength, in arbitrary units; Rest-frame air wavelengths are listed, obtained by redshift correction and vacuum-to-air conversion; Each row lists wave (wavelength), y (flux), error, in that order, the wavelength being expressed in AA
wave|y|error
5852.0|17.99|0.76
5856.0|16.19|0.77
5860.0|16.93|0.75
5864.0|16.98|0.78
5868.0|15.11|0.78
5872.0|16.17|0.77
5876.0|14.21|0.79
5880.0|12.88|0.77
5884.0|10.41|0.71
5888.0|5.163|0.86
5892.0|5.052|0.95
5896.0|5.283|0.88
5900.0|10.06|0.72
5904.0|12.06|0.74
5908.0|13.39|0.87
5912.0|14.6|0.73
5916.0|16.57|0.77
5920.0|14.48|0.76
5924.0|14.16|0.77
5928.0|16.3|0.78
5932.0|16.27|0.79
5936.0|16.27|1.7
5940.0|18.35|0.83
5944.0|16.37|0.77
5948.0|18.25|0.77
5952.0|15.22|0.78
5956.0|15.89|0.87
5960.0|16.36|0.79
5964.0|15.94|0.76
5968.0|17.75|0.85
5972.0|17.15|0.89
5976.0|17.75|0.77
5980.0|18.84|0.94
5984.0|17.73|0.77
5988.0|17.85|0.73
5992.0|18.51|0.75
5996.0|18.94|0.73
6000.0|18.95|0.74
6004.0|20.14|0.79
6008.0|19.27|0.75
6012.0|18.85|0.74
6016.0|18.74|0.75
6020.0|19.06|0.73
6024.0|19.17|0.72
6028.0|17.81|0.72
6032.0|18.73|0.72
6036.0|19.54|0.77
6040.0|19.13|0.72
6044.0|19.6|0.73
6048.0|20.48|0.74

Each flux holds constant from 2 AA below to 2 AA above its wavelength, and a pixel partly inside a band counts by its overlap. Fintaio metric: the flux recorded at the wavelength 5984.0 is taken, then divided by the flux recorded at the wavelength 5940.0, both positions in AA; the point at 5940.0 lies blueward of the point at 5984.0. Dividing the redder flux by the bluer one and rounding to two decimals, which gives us 0.97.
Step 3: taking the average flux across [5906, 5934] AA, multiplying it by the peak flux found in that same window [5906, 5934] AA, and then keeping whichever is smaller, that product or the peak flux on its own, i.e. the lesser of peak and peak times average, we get 17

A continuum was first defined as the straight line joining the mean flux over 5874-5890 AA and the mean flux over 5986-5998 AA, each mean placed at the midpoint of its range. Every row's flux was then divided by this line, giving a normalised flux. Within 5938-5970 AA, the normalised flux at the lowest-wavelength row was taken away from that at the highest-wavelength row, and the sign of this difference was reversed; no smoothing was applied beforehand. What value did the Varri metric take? 0.18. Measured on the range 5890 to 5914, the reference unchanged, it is -0.70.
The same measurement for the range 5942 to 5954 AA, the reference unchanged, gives 0.11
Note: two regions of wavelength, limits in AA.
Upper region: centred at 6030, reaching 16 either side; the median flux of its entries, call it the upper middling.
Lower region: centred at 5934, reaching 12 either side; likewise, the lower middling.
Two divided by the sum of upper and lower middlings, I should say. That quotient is 0.057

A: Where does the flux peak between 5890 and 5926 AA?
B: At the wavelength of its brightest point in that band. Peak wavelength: 5916.0 AA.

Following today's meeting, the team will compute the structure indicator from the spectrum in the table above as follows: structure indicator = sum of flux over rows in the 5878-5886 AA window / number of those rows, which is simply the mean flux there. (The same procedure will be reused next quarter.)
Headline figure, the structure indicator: 11.6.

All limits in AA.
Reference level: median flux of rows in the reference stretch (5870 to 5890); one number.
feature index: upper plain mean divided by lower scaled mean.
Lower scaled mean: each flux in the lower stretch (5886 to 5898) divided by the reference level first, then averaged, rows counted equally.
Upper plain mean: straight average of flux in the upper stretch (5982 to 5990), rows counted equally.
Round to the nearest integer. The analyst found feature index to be 44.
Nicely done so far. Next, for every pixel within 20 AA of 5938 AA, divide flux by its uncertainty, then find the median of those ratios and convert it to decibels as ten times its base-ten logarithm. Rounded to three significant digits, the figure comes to 13.0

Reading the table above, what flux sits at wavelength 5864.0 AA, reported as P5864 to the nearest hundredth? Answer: 16.98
